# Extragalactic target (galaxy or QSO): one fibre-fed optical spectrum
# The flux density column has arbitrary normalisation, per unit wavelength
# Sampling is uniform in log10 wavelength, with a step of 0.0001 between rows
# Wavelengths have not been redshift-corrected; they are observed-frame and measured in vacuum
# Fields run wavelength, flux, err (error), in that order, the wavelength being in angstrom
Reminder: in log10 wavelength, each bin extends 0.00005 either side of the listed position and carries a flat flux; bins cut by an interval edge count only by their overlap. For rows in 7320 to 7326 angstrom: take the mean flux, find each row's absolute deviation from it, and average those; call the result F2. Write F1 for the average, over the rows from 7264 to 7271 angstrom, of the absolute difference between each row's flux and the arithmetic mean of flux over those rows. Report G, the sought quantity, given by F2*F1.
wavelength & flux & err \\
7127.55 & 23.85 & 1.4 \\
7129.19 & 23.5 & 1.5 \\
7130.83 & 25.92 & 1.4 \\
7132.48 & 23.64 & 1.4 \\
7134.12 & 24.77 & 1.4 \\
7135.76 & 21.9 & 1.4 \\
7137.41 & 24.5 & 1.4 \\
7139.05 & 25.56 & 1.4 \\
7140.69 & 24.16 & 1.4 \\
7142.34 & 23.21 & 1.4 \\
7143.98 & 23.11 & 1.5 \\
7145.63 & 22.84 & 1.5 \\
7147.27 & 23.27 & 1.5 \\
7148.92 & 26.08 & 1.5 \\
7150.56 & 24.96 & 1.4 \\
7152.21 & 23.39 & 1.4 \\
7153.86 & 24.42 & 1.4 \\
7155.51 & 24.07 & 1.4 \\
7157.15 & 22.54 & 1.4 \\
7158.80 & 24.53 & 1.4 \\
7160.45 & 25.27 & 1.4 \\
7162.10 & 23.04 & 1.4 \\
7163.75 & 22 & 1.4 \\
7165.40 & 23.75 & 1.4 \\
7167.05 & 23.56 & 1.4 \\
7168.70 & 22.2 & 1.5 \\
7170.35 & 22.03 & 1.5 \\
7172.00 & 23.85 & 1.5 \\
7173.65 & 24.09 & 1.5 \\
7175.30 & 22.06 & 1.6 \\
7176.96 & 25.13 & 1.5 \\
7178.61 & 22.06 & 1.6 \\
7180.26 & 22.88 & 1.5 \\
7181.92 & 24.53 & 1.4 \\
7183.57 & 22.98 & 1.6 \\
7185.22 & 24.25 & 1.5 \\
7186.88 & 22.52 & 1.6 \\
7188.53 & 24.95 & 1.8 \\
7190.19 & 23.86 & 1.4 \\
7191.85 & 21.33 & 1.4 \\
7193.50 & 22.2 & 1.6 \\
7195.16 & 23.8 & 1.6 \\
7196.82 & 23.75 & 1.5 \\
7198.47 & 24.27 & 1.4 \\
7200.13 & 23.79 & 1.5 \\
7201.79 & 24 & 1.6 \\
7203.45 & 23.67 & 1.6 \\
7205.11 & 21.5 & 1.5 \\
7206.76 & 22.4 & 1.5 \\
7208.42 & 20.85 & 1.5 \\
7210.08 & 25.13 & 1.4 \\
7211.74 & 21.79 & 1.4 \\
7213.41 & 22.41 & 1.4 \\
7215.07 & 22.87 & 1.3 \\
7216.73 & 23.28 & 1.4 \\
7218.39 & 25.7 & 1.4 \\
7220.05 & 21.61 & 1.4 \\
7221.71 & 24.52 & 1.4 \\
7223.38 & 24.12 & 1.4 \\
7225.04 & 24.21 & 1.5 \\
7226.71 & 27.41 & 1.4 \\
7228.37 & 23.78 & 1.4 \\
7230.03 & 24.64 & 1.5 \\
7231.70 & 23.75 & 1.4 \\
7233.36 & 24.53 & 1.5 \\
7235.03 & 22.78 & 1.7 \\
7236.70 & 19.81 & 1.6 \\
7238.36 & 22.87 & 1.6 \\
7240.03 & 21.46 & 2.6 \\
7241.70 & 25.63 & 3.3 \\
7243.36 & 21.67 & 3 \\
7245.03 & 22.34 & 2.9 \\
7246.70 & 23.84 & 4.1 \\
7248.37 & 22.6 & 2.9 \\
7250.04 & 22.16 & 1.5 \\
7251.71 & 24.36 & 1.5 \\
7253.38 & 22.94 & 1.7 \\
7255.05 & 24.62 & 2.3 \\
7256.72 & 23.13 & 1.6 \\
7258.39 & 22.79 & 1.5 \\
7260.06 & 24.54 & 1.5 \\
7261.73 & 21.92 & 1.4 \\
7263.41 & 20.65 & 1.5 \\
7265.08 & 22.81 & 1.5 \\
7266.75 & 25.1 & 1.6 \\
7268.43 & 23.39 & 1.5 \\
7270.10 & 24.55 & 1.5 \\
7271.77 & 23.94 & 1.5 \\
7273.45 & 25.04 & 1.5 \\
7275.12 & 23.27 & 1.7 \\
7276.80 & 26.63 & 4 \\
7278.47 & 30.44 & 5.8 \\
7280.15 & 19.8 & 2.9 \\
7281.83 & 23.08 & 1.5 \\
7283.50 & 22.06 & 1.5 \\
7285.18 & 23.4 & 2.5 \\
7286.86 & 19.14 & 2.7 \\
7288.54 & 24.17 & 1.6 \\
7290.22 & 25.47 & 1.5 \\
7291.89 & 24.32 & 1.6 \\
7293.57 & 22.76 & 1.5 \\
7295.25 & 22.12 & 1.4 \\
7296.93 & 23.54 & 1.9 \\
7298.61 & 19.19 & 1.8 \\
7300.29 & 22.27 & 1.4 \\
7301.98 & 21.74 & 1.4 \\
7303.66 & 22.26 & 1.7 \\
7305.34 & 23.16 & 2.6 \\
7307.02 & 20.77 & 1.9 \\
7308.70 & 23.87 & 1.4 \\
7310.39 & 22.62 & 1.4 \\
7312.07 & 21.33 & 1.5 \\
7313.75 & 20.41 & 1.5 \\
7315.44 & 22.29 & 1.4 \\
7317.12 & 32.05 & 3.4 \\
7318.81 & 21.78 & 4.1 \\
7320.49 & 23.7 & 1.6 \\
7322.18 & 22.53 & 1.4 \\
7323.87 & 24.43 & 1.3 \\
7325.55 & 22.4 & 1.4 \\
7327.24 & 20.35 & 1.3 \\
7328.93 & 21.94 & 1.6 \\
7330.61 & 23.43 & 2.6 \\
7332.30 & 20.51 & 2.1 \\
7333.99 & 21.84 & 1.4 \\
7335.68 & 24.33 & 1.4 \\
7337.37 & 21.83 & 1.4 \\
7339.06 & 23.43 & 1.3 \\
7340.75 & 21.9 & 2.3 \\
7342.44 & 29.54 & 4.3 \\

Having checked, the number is 0.69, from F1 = 0.86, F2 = 0.80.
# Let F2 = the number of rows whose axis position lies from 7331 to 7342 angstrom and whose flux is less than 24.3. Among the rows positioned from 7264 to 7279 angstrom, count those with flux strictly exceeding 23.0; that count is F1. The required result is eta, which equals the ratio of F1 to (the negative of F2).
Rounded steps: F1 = 8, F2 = 5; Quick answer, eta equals -1.60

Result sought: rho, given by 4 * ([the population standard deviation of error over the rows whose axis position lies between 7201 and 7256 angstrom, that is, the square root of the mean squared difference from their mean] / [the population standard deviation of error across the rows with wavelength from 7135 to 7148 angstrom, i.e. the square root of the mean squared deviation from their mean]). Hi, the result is 56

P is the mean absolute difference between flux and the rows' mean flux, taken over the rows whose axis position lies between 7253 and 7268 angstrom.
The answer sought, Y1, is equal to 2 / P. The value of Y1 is 1.89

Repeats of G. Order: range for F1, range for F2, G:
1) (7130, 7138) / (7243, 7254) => 0.82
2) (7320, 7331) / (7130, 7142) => 0.96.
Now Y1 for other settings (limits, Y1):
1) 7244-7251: 3.62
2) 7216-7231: 1.87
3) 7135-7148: 2.28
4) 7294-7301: 1.54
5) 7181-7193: 1.93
